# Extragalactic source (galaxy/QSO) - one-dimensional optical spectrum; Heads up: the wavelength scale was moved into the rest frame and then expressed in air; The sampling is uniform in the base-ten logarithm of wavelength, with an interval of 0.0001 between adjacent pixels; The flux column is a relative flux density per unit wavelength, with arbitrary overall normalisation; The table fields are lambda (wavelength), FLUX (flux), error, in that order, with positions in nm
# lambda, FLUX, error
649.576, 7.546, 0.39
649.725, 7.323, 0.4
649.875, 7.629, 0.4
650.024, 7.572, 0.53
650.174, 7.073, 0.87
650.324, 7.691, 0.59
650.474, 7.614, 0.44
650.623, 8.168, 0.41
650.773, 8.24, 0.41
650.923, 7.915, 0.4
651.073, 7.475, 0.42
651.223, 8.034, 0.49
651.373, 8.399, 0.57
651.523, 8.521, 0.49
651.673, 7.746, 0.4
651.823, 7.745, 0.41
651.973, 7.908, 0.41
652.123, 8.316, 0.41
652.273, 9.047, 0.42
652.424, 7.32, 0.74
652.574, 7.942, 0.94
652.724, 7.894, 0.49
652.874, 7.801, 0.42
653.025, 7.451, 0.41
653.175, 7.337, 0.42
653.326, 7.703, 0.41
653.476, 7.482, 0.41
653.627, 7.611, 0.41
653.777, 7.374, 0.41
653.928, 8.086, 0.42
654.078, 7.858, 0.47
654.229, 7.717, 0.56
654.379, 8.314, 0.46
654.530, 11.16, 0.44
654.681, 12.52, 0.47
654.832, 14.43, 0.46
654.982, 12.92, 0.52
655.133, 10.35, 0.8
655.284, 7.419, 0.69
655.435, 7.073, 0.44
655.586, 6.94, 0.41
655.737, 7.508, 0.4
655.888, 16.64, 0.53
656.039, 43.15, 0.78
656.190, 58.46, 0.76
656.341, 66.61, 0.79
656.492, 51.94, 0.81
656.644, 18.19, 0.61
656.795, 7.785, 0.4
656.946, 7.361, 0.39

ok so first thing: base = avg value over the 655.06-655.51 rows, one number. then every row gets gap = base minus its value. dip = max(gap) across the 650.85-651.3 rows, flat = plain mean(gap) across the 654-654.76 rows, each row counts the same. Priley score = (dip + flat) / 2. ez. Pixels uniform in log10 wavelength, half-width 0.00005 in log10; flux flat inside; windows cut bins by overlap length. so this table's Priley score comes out -0.2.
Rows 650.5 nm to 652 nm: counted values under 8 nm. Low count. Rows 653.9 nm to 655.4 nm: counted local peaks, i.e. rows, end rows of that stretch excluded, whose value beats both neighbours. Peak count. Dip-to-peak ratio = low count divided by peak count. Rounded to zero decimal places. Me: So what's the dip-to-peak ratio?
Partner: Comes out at 5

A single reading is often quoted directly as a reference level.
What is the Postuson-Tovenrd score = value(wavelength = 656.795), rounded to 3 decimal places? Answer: 7.785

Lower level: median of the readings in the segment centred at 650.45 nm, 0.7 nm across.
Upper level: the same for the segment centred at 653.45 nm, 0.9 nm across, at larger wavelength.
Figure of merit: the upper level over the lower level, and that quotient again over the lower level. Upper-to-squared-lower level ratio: 0.126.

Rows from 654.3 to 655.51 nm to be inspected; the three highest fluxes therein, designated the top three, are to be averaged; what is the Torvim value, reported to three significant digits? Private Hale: 13.3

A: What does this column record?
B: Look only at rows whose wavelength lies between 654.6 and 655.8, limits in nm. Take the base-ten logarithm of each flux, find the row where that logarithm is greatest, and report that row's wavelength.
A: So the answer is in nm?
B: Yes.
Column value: 654.832 nm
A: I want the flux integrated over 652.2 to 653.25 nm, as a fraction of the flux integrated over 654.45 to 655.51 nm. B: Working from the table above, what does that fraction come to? 0.72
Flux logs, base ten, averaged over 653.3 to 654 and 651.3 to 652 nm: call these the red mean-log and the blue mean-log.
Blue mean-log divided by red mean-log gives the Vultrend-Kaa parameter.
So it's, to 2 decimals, 1.03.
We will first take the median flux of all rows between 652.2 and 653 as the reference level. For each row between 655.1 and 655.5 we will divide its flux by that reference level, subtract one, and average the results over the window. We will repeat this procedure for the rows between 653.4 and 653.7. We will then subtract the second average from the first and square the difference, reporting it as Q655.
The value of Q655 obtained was 0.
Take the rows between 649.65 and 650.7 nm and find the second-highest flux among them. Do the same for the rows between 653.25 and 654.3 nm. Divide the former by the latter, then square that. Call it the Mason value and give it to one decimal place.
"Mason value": 1.0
